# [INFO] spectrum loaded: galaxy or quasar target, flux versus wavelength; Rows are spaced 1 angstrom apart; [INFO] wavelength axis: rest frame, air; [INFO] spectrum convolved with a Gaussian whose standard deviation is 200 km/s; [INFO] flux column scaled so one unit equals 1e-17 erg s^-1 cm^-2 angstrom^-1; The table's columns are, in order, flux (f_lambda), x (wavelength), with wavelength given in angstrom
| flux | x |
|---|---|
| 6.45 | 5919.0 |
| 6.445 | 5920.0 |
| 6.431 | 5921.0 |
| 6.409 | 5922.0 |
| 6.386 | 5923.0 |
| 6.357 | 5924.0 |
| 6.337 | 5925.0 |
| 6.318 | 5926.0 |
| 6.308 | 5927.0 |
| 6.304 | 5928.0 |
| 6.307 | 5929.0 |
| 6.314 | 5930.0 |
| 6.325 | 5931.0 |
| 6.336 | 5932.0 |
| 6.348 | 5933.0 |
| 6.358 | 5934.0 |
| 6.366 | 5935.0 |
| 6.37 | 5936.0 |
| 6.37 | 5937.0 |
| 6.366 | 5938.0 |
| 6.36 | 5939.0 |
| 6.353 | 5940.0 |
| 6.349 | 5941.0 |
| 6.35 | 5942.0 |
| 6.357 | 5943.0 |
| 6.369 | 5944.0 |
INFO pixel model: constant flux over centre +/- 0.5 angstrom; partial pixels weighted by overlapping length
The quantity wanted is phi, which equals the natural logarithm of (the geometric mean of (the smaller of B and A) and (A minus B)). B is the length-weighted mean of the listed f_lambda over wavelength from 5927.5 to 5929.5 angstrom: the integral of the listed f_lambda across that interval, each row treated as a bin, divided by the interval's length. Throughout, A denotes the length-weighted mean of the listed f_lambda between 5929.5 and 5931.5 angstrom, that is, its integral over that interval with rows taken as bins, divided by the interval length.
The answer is -1.21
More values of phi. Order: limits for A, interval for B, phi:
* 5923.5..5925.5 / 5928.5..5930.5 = -0.73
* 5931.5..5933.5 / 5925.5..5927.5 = -0.85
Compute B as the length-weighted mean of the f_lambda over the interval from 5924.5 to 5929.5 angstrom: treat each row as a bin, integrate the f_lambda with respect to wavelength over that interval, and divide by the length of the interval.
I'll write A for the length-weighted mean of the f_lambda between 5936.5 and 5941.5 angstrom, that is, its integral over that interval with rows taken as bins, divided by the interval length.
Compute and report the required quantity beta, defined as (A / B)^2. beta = 1.01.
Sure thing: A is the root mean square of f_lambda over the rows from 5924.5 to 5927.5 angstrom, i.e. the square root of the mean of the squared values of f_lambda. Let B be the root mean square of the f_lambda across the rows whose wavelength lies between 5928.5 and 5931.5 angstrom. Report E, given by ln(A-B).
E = -5.2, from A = 6.32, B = 6.32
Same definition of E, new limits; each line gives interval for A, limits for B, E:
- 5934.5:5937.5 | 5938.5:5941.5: -4.2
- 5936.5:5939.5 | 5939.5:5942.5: -4.2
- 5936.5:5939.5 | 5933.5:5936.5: -7.3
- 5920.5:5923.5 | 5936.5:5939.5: -3.1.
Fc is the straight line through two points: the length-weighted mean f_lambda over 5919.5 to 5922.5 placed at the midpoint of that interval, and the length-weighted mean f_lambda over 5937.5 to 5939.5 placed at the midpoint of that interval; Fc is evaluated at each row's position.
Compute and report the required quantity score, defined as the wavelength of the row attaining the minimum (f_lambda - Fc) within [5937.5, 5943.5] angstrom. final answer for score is 5941.0 angstrom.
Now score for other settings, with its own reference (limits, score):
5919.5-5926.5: 5926.0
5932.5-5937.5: 5933.0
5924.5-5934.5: 5928.0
